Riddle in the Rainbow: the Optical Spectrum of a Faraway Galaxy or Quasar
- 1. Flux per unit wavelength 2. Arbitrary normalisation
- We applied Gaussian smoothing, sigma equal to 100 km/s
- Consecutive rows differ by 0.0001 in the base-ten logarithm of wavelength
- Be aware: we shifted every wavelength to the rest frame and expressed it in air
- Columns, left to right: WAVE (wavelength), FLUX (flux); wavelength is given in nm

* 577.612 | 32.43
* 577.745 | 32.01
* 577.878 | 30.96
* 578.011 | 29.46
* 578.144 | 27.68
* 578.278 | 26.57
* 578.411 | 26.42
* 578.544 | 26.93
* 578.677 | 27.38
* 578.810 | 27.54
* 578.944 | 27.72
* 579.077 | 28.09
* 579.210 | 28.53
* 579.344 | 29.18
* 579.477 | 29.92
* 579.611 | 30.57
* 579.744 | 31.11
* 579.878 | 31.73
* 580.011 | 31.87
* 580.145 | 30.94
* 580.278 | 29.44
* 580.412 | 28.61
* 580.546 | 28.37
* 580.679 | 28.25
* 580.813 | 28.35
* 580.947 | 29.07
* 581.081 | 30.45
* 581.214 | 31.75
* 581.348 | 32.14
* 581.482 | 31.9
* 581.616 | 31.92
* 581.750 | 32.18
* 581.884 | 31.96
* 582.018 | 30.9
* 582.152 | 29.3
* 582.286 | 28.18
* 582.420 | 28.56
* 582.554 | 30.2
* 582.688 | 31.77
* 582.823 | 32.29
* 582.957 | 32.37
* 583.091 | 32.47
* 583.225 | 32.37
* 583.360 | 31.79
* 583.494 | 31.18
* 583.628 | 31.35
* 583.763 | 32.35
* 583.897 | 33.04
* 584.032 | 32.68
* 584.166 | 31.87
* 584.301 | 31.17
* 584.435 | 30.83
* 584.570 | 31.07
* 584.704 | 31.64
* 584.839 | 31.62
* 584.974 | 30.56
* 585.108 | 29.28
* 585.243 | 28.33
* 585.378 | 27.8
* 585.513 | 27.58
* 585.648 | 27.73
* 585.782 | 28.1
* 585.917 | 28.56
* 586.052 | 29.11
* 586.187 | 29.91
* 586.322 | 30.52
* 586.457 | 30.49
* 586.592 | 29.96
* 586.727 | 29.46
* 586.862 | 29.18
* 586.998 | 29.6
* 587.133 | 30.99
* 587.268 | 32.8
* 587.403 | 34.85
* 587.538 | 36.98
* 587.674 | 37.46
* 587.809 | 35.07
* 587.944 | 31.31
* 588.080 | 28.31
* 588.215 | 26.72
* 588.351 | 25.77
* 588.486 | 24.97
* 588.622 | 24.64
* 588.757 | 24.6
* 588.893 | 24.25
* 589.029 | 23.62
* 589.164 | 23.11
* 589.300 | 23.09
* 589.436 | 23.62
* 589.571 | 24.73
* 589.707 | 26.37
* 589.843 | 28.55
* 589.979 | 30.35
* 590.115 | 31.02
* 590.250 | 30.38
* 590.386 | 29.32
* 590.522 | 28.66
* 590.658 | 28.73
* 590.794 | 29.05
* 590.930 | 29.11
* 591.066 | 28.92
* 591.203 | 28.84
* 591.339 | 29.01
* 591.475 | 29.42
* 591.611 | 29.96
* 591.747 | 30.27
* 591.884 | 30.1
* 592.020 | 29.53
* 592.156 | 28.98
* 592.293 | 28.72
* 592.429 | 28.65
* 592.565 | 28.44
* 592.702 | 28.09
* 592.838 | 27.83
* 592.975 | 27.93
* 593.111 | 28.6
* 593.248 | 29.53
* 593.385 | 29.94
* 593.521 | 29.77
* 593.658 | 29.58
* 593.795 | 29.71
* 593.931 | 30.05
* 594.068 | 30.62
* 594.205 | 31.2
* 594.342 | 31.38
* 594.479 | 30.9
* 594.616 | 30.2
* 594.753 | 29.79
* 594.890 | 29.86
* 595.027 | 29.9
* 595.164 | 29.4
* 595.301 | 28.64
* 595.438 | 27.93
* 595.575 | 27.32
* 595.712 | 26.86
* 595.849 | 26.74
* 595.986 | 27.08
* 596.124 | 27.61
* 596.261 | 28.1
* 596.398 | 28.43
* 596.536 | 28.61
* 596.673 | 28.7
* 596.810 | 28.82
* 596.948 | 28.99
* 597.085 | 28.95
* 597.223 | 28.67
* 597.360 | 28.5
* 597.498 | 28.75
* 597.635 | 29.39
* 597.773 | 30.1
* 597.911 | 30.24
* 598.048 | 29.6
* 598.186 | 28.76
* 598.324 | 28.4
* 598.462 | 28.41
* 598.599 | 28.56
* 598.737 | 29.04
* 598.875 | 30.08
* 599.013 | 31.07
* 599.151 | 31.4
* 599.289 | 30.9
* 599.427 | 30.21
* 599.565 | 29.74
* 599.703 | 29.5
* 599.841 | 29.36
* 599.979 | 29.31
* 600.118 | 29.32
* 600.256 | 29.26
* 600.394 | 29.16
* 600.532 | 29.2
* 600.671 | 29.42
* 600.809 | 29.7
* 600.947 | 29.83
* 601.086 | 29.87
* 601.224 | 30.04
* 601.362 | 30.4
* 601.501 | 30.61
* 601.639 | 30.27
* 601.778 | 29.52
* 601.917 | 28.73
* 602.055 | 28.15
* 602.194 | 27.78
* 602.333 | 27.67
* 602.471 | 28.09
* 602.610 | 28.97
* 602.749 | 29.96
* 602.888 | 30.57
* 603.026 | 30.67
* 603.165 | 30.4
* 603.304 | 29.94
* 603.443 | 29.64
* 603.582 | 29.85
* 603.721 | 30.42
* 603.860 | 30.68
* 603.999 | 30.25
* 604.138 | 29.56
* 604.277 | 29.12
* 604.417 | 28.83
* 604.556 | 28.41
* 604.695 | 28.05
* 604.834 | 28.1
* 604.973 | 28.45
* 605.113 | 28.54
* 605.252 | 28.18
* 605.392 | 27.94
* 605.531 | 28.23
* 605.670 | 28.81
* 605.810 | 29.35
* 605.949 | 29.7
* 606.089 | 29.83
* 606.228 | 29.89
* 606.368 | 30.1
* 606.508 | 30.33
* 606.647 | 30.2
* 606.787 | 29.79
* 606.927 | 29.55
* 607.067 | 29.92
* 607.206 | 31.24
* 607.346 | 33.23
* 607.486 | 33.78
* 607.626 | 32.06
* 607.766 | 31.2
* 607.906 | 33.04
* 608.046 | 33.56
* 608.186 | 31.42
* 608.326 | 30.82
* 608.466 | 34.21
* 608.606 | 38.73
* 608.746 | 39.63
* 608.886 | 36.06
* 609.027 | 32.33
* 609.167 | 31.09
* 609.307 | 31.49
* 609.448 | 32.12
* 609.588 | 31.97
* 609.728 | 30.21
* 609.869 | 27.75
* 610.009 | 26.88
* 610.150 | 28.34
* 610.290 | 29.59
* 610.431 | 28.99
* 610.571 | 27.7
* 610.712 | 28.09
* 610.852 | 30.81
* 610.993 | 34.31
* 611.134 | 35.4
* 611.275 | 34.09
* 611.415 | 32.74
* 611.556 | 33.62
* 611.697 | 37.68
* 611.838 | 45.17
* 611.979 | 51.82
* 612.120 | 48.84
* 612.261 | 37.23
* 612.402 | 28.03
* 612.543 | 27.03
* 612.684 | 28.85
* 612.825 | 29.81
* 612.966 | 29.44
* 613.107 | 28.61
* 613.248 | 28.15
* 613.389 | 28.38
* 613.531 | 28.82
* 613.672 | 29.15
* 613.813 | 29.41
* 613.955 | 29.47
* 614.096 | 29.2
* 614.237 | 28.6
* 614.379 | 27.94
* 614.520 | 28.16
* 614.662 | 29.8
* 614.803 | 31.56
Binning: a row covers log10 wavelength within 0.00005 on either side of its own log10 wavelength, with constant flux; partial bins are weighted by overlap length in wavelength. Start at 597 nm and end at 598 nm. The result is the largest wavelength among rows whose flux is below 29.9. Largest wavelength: 597.635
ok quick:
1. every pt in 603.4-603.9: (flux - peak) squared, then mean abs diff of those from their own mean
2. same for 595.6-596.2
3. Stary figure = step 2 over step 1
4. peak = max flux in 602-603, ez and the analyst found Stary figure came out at 5.6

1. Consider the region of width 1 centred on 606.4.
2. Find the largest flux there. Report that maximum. 30.33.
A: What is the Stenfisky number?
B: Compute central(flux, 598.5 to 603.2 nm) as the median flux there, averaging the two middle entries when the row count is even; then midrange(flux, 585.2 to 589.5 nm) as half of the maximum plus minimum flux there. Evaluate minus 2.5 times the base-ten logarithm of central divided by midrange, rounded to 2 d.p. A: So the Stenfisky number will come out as 0.02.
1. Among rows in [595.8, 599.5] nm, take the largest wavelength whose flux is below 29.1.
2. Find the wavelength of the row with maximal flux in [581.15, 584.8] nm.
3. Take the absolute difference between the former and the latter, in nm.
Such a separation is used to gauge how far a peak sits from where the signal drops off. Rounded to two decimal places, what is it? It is 14.84 nm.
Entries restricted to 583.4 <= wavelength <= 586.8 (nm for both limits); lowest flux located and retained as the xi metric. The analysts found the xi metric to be 27.58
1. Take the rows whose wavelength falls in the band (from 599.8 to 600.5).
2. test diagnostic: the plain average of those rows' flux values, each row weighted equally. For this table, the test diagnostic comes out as 29.3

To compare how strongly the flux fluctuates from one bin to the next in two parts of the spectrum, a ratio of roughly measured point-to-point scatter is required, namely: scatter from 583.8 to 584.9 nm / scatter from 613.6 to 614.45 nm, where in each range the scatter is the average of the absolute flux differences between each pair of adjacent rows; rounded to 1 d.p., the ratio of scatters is 1.2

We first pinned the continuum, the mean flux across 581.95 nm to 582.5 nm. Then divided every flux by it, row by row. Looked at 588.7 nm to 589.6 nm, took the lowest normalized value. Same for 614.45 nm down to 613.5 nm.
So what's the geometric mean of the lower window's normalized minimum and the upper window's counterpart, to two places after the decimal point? 0.87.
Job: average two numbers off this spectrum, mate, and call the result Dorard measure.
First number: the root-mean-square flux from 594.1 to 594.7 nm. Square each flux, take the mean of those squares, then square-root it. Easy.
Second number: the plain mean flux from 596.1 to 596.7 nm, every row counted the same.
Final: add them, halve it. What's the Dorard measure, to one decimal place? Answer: 29.6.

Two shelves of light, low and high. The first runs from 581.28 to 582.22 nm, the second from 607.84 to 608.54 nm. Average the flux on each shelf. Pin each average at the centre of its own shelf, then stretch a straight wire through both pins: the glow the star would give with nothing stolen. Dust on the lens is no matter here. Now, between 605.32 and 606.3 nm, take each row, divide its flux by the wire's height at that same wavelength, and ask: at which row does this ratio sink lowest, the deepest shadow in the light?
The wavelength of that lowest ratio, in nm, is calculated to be 605.392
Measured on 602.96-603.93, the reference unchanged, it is 603.443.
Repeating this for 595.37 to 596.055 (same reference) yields 595.849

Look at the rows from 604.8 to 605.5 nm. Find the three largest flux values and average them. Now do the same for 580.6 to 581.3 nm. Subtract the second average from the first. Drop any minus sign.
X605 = 2.0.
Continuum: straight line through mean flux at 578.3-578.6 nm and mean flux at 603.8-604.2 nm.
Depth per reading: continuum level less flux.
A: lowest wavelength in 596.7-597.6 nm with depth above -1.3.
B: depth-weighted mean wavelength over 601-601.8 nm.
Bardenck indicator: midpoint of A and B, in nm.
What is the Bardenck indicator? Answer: 599.09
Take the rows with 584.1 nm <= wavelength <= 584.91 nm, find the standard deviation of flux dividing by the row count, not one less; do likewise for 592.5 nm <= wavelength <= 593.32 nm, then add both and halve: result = 0.5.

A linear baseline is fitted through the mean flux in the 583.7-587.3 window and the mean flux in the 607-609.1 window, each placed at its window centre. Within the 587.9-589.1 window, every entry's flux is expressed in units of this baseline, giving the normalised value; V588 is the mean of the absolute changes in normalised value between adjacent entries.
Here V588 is 0.032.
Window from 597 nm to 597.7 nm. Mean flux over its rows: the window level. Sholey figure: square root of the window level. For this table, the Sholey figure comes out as 5.37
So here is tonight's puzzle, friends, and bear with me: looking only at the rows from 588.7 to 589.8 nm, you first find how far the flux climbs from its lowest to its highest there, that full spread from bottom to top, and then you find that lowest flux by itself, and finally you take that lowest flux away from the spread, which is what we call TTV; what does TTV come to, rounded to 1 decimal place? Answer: -19.8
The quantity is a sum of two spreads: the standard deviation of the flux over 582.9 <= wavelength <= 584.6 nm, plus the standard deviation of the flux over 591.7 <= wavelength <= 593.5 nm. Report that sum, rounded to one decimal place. 1.5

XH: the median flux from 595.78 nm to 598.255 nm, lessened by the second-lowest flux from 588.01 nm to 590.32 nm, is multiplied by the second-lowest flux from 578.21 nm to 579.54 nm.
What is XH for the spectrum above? 149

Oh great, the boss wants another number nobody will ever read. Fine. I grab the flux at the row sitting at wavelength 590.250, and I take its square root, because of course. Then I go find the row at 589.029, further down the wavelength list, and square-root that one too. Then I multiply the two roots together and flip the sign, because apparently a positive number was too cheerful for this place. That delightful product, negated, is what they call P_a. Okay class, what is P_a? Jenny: -26.8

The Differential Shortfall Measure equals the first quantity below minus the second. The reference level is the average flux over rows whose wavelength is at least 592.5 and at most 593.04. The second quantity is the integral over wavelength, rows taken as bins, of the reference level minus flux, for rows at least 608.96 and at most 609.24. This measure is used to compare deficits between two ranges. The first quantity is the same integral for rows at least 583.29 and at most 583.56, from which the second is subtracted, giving 0.10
